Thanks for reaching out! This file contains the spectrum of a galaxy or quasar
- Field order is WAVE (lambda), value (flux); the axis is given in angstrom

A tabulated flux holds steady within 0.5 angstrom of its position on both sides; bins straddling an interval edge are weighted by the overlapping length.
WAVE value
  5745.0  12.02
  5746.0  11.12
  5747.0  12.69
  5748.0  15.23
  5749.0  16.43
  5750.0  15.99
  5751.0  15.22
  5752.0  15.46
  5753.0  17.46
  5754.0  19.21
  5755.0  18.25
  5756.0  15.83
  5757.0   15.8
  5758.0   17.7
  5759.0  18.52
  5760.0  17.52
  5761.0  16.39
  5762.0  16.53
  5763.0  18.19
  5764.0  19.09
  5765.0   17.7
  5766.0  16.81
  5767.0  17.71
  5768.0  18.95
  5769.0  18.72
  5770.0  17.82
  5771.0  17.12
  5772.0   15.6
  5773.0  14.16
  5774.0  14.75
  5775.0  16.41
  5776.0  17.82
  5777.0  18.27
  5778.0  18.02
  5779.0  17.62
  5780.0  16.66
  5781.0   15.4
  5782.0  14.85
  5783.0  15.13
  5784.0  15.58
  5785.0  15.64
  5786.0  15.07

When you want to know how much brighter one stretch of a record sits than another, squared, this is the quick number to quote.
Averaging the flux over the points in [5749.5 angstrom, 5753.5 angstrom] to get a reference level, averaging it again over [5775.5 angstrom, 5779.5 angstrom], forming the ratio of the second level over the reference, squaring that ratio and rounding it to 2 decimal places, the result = 1.25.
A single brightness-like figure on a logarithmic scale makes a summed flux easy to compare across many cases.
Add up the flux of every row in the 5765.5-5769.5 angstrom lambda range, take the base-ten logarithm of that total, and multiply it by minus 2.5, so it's -4.65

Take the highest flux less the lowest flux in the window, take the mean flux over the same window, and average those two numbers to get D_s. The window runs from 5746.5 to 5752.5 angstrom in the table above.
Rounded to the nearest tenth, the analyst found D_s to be 9.5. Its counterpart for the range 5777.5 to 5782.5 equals 9.8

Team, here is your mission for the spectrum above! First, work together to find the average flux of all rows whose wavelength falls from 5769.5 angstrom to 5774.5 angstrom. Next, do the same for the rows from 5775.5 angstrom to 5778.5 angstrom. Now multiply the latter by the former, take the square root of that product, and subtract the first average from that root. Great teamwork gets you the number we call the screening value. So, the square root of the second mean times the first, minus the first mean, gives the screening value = 1.0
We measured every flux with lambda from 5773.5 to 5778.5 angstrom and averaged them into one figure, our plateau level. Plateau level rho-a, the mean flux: 17.1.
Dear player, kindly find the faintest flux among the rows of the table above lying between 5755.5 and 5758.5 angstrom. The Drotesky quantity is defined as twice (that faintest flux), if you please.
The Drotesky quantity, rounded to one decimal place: 31.6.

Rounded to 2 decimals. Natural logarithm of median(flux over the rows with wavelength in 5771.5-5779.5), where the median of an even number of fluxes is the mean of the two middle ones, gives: 2.83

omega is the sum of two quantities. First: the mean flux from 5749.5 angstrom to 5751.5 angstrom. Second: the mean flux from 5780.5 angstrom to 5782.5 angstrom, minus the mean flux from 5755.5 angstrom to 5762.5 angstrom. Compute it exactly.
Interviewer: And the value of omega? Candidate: 13.8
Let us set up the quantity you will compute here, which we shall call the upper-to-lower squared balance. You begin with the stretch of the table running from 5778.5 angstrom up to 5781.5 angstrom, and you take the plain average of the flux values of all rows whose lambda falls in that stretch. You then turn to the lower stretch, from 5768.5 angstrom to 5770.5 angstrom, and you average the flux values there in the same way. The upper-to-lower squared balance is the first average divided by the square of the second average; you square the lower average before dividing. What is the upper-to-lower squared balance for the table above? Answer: 0.050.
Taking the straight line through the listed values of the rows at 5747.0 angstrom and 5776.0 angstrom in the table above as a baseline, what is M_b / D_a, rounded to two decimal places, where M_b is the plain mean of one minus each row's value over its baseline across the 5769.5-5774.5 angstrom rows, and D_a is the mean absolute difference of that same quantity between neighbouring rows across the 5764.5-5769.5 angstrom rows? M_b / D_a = 1.39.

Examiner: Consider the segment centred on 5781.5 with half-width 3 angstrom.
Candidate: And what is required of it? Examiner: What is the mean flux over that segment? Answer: 15.9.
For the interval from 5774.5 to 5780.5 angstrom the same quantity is 17.5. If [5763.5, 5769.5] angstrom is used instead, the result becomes 18.2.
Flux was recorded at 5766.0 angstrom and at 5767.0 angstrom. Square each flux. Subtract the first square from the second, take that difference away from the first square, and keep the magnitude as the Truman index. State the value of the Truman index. 252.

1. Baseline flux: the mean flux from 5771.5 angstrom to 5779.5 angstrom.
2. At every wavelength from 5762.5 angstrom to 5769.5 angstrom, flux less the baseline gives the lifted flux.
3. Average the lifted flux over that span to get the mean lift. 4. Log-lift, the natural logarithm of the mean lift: 0.46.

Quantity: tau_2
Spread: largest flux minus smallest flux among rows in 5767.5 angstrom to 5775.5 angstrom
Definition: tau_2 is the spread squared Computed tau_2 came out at 22.9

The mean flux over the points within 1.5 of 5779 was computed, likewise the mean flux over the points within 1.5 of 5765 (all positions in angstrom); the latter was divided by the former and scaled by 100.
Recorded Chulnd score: 102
